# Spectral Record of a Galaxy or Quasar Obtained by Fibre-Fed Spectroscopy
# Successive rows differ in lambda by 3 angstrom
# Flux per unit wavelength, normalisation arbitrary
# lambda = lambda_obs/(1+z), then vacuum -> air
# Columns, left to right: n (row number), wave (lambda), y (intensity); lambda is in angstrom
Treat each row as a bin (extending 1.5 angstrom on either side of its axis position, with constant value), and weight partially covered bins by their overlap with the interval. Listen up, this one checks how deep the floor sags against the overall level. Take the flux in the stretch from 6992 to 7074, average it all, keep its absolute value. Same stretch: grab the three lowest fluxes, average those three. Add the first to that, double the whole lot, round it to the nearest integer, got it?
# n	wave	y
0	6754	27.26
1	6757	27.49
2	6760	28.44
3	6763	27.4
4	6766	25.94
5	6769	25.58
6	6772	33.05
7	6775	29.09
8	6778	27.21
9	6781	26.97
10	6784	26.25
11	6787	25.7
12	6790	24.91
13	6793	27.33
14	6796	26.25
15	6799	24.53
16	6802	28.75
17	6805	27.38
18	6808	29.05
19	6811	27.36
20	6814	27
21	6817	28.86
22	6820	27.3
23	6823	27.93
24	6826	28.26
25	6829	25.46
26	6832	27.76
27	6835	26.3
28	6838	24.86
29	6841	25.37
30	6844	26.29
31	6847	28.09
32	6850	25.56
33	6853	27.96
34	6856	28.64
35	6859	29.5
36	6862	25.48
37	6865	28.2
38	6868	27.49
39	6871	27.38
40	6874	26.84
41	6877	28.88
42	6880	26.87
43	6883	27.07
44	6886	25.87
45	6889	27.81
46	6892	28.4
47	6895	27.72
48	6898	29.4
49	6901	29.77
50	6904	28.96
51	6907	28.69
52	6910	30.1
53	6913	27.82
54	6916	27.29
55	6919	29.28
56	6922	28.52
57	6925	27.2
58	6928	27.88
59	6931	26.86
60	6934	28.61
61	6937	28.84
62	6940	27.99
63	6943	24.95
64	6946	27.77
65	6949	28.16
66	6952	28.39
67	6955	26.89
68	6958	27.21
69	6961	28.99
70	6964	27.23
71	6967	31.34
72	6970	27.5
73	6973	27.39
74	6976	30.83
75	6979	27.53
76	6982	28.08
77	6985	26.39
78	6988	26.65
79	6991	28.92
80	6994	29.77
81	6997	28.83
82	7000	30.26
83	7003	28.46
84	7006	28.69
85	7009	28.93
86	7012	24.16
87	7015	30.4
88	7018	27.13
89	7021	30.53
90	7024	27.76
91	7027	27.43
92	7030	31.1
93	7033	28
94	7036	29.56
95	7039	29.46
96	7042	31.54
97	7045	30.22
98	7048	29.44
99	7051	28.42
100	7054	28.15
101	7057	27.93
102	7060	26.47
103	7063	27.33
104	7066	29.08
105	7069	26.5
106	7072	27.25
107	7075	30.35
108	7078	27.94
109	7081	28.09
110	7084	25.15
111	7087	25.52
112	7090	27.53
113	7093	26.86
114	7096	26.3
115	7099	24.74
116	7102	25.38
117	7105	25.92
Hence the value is 109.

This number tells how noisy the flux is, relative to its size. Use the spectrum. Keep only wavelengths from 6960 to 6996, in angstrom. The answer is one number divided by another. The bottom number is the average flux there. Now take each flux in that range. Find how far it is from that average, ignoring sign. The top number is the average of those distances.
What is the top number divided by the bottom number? 0.047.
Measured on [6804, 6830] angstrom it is 0.029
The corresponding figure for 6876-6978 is 0.036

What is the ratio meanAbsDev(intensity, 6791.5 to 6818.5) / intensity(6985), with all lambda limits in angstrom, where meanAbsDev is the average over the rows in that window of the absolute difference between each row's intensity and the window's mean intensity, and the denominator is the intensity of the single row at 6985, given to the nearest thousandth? 0.038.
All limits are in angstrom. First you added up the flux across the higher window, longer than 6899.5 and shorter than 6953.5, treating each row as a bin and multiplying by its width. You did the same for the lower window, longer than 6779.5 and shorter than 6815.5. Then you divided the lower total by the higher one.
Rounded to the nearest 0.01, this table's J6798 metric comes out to 0.63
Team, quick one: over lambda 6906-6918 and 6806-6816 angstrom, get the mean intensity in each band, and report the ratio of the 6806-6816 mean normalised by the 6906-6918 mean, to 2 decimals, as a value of 0.98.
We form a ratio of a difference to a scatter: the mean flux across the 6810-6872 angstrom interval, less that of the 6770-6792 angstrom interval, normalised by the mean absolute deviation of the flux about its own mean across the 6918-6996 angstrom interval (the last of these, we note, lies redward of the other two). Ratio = -0.4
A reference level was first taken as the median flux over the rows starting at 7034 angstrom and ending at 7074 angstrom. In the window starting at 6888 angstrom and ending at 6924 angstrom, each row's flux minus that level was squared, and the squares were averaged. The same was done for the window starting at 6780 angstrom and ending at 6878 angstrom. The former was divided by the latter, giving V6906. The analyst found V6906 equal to 0.2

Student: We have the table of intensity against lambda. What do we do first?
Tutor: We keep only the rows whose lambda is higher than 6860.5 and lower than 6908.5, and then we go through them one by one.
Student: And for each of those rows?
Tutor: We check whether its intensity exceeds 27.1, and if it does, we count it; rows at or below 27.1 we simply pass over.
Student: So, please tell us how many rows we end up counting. 11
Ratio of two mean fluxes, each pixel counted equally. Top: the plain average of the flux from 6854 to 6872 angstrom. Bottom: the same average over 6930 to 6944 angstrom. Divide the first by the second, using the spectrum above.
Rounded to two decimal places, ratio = 1.01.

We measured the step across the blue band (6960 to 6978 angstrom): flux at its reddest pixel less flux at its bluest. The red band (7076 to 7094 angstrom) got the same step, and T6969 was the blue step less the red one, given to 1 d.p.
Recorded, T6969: 2.9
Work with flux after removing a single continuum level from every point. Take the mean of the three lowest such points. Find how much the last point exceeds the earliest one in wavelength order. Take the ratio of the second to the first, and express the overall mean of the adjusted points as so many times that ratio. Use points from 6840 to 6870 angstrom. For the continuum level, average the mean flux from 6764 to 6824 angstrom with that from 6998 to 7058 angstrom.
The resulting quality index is 1.0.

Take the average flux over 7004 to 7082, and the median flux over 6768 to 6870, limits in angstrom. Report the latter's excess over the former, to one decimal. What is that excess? -1.2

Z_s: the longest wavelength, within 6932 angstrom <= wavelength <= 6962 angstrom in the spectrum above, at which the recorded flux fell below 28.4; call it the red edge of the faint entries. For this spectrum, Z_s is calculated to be 6958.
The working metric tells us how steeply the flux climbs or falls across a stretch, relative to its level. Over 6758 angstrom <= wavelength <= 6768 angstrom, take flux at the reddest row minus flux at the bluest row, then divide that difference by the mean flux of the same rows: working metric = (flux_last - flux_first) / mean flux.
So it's -0.092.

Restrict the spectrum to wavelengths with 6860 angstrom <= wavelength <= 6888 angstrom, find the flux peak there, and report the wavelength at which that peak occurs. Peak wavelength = 6877 angstrom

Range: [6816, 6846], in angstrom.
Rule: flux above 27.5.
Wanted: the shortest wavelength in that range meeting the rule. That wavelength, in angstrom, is 6817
